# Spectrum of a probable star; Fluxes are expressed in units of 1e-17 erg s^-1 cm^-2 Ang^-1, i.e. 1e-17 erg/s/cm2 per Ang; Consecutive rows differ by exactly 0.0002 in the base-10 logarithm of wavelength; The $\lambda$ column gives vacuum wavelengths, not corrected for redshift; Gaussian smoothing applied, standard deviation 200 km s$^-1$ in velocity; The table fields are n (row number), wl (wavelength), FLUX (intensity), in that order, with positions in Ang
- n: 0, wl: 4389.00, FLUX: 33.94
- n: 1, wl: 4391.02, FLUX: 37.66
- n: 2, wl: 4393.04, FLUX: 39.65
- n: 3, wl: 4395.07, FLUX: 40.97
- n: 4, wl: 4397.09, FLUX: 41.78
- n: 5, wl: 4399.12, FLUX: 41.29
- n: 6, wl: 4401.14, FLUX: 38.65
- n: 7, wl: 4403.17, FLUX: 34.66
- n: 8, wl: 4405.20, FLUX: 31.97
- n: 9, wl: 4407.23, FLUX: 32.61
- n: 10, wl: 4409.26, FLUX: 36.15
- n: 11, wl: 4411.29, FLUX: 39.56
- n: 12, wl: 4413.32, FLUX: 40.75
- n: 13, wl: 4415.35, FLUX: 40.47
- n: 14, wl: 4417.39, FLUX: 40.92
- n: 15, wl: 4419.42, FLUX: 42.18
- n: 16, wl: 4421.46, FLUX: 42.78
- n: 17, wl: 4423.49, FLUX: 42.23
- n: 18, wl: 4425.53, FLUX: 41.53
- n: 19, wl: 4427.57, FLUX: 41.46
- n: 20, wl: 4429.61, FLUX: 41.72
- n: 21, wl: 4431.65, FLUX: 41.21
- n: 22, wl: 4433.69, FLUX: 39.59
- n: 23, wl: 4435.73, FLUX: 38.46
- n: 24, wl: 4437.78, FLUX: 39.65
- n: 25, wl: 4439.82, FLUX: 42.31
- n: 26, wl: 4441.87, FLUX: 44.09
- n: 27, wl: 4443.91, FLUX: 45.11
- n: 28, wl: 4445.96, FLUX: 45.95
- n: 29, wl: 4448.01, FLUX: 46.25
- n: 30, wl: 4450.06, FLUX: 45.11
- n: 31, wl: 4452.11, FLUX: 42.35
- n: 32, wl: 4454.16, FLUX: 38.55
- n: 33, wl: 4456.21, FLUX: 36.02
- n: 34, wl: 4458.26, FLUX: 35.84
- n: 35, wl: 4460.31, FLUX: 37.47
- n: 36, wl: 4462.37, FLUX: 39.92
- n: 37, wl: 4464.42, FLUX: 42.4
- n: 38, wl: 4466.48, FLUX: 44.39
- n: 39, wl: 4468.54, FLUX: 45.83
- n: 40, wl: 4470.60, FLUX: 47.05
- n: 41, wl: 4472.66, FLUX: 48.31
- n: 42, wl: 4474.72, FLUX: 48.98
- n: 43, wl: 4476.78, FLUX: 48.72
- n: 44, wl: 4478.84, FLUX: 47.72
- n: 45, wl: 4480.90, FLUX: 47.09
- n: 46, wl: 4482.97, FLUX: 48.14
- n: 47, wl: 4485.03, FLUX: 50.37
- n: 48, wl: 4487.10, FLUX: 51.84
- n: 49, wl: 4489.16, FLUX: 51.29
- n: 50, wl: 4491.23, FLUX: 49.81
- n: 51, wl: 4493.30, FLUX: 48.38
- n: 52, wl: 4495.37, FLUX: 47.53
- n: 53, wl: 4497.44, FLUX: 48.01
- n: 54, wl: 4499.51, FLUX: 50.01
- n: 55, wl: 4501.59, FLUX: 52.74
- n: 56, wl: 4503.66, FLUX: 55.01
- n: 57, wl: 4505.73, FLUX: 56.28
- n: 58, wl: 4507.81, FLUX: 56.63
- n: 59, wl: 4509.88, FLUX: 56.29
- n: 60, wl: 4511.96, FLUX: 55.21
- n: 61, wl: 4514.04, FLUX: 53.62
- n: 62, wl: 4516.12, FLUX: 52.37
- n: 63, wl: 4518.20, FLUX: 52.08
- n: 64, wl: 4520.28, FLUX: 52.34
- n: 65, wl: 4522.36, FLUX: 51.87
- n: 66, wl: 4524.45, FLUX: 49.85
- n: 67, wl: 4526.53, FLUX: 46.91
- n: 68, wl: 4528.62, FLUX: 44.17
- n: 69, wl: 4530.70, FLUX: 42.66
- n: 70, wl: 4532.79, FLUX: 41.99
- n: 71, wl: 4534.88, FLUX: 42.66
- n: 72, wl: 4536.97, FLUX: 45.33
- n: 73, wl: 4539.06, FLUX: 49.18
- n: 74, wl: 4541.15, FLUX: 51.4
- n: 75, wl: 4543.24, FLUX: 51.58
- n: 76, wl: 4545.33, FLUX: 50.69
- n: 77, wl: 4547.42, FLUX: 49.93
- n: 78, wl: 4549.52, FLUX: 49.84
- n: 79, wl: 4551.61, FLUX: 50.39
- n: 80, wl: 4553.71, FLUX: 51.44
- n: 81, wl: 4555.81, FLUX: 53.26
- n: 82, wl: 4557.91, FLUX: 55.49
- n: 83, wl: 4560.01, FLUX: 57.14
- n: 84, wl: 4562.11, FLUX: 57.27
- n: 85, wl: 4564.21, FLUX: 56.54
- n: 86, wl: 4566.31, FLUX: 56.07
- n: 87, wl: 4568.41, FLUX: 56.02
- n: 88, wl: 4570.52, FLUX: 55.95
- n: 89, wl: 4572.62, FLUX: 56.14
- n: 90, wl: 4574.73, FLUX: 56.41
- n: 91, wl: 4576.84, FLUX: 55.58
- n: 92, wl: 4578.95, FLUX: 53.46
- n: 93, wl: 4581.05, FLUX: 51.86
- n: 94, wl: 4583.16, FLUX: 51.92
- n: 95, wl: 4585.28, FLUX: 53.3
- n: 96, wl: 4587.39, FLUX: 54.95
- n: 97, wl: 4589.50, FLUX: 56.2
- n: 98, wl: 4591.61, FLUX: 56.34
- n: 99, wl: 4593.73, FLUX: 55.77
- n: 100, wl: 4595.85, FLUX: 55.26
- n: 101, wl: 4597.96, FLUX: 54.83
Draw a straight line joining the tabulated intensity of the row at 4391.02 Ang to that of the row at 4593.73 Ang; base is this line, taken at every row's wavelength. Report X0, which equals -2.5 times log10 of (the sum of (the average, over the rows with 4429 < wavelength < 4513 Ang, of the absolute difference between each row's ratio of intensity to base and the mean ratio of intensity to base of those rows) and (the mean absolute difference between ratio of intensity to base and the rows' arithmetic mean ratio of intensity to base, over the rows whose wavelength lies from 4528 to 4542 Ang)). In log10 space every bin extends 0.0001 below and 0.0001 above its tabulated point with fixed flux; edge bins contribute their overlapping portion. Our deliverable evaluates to 2.32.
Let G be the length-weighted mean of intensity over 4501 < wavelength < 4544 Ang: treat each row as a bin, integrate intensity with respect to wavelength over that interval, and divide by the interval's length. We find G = 50.4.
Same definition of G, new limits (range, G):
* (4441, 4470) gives 42.2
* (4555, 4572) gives 56.0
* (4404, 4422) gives 38.4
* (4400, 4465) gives 40.2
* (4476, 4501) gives 49.1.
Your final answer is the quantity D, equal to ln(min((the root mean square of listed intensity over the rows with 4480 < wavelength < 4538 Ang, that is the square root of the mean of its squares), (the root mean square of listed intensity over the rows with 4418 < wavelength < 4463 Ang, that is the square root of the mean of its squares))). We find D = 3.72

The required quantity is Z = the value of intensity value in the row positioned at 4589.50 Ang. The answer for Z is 56.2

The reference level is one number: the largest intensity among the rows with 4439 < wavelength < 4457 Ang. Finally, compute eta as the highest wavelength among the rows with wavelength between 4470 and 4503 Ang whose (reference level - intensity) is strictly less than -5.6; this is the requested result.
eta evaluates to 4501.59 Ang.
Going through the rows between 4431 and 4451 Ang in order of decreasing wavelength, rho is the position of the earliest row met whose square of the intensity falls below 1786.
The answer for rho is 4437.78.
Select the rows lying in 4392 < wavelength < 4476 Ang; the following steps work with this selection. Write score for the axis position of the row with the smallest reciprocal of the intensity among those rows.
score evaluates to 4474.72 Ang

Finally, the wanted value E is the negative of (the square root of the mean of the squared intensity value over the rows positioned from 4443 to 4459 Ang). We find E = -42.1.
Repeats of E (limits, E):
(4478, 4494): -49.4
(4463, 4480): -46.7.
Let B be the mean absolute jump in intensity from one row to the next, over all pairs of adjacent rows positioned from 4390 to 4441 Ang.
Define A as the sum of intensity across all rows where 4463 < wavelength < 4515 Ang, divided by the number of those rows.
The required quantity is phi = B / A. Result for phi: 0.0283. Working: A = 50.1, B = 1.42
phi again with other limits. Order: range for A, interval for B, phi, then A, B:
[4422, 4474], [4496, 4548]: 0.0346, 42.1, 1.46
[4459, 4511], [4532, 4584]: 0.0215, 48.8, 1.05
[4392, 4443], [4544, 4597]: 0.0211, 39.9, 0.84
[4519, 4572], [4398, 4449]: 0.0273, 50.8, 1.39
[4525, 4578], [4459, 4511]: 0.0259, 51.4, 1.33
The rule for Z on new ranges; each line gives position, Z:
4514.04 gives 53.62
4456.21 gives 36.02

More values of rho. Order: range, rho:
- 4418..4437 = 4435.73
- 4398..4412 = 4411.29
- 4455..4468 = 4462.37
